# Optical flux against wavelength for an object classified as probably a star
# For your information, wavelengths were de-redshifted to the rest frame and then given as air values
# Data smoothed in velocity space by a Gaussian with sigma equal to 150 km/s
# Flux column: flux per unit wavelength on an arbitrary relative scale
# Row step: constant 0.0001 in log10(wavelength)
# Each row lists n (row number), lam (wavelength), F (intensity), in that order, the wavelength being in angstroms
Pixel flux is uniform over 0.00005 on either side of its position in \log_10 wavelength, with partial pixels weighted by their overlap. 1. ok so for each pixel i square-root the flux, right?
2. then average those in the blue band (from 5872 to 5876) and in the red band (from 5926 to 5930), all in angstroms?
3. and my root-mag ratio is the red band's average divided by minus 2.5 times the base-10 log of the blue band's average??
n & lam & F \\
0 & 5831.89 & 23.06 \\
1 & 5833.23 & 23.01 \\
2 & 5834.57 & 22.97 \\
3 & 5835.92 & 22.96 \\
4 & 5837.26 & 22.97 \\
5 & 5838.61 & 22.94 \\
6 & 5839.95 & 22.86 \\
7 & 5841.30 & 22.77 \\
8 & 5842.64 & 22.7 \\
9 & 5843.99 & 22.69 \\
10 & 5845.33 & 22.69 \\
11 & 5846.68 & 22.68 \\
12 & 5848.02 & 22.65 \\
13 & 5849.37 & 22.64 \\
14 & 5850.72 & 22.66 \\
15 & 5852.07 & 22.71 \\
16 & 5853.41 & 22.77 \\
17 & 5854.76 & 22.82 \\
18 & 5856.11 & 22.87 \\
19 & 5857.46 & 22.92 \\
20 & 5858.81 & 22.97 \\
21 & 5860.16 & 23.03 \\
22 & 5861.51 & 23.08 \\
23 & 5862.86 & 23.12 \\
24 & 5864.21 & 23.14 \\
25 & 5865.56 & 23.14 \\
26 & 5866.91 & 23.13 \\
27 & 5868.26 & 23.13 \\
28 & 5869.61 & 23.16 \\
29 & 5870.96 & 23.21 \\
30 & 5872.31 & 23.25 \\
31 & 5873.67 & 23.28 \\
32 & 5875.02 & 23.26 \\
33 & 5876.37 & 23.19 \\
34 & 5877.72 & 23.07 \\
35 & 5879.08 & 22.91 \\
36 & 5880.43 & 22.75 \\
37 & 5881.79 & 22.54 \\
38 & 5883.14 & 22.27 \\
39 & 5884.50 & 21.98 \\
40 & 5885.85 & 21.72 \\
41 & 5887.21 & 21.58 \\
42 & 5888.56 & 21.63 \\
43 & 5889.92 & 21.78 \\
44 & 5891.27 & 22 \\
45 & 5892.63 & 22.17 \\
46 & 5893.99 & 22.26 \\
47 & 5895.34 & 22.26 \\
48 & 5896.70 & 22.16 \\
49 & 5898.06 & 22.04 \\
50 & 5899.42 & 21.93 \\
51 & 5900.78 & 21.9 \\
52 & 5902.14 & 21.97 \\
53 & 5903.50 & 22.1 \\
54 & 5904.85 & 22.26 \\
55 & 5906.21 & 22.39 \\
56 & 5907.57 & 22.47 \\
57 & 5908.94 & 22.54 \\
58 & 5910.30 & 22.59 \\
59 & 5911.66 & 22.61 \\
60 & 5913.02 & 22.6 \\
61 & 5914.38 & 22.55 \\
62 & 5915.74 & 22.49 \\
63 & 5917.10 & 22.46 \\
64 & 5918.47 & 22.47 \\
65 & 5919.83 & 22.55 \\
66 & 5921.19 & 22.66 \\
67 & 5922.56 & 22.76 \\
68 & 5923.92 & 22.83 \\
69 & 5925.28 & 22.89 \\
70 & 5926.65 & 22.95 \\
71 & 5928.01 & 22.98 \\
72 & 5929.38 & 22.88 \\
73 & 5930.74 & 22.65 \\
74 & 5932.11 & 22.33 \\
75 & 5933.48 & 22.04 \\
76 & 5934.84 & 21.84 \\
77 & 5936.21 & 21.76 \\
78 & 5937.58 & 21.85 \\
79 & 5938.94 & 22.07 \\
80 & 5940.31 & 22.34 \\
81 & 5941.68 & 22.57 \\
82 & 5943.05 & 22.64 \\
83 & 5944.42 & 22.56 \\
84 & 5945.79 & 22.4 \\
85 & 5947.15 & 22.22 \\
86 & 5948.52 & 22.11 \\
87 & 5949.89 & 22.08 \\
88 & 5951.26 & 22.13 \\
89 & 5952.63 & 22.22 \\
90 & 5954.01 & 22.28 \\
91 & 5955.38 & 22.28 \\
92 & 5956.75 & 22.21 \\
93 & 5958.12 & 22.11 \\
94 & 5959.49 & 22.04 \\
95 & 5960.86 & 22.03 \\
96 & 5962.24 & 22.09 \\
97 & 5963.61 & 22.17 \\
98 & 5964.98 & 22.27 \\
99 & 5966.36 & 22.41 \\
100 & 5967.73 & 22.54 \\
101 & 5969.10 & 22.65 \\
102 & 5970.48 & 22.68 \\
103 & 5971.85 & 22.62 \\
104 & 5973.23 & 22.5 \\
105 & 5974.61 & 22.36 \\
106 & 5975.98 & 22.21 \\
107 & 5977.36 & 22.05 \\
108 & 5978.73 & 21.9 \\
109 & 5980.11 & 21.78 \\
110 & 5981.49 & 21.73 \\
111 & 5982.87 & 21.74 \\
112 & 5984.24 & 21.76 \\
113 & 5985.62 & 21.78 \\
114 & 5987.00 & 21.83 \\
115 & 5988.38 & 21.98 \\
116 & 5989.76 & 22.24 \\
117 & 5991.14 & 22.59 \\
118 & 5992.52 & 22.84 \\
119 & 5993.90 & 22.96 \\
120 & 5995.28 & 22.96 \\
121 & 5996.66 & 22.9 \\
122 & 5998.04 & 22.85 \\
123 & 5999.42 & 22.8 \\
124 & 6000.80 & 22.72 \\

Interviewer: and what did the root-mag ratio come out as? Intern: -2.80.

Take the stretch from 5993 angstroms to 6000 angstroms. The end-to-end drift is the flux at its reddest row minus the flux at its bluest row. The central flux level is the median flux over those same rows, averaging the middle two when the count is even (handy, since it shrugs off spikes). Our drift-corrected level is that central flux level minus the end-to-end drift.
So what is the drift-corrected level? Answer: 23.1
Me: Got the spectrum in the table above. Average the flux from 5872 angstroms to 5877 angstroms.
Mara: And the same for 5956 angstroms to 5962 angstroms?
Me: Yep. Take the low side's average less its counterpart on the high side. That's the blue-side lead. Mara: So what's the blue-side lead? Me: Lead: 1.1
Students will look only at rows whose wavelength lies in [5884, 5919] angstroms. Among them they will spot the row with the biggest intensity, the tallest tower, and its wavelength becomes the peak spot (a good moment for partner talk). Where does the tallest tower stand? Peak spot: 5911.66 angstroms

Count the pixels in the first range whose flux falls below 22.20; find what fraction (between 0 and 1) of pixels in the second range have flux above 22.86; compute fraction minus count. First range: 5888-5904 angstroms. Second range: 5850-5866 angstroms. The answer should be -9.3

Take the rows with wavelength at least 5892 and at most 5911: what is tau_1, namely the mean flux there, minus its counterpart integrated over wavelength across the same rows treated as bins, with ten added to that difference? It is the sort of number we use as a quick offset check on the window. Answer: -390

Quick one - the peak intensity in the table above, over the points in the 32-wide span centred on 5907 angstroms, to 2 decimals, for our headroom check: 22.76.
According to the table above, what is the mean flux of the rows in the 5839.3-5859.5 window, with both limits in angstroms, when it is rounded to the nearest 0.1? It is 22.8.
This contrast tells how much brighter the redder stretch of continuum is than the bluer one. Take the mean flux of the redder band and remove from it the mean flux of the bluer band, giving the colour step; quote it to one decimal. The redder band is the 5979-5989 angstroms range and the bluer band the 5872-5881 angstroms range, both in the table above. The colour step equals -1.3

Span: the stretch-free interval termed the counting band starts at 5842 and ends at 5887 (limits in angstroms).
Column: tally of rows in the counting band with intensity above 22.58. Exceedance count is 29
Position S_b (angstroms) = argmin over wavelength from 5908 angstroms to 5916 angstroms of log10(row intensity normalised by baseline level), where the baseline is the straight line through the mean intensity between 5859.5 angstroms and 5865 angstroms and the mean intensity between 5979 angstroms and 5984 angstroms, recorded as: 5908.94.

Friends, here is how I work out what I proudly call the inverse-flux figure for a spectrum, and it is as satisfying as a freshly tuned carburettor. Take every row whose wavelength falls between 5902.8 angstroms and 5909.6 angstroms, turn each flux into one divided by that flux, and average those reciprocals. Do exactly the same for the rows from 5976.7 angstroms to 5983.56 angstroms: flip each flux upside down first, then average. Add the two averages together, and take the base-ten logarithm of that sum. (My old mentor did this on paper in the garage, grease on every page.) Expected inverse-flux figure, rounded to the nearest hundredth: -1.04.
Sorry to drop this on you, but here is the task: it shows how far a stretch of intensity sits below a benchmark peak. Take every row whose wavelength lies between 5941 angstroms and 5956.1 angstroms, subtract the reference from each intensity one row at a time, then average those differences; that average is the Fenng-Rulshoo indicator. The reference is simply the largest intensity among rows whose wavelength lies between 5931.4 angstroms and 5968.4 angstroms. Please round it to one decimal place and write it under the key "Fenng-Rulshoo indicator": -0.3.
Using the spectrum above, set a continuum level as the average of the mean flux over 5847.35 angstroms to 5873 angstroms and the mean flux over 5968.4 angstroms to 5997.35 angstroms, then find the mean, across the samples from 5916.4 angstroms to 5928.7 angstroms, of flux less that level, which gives 0.10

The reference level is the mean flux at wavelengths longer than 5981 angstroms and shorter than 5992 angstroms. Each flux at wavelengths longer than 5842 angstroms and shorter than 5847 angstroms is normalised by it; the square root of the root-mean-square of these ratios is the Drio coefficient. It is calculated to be 1.02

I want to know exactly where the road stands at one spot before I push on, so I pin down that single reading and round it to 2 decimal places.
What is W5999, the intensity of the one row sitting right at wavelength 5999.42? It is 22.80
